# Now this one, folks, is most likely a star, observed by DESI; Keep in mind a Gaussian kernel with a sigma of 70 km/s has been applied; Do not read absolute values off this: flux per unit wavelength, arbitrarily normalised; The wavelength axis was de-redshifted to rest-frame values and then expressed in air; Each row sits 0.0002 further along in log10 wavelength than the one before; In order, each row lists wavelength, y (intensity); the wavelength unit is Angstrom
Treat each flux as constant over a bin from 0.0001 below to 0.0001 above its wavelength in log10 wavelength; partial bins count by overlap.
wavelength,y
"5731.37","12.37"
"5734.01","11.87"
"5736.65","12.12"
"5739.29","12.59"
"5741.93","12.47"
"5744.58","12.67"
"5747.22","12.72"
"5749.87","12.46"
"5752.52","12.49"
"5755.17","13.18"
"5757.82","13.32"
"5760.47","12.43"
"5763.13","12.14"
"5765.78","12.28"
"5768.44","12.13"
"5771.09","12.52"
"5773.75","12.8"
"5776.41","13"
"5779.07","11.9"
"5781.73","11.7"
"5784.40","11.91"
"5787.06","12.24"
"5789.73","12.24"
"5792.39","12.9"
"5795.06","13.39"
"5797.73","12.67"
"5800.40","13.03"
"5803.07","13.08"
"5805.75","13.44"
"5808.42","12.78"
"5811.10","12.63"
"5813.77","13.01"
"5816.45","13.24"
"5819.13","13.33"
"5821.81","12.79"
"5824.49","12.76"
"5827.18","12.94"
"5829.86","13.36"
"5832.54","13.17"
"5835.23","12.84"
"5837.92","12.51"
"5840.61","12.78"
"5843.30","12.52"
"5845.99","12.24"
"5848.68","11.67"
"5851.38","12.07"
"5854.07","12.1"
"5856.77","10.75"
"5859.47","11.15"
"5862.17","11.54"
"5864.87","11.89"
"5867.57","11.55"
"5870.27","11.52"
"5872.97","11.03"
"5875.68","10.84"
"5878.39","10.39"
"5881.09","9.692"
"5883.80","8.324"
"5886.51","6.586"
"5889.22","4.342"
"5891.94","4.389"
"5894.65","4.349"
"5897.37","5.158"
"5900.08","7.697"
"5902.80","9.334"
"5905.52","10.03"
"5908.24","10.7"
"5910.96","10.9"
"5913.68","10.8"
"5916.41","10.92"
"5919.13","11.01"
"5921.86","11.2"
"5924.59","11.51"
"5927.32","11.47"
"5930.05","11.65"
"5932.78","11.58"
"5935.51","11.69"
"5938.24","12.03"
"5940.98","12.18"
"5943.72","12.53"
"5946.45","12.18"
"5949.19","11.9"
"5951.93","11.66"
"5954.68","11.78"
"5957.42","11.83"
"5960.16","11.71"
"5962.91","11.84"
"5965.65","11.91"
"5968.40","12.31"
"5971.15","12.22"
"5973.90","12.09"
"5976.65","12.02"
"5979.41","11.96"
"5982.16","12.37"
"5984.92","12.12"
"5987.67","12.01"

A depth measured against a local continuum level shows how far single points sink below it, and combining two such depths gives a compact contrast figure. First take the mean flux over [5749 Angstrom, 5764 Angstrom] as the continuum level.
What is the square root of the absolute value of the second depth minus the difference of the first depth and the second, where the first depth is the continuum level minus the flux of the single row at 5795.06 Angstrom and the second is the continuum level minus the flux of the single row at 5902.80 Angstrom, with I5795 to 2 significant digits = 2.7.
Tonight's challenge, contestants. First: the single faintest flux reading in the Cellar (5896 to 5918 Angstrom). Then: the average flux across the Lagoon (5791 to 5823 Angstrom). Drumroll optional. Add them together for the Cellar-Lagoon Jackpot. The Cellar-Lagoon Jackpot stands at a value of 18.2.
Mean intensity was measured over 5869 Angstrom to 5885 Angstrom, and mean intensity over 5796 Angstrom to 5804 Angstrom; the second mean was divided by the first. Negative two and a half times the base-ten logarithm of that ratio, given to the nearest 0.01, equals -0.25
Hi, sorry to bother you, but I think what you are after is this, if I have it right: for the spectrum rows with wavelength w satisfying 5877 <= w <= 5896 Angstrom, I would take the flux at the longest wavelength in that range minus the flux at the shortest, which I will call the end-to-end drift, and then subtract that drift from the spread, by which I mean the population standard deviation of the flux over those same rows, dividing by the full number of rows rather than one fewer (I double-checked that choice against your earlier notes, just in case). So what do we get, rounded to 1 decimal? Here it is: 8.5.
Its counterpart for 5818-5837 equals 0.7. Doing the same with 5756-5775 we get 0.9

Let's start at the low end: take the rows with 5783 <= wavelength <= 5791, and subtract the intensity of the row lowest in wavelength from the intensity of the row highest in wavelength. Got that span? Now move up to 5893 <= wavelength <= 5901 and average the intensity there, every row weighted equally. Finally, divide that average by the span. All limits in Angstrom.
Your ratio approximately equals 17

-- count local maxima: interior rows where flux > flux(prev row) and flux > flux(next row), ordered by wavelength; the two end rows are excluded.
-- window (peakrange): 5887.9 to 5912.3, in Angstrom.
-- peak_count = 1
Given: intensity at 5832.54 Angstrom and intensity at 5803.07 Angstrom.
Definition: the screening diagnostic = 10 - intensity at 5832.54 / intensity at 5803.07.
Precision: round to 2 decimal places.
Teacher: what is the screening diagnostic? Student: 8.99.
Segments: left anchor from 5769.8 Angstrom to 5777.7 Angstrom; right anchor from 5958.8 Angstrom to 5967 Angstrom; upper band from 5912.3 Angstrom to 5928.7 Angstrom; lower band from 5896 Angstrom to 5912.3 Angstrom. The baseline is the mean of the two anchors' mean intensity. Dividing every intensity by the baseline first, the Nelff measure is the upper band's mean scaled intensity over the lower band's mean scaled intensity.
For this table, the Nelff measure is 1.24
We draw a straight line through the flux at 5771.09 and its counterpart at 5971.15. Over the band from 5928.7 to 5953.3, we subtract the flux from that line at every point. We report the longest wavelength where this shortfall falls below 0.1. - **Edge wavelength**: 5946.45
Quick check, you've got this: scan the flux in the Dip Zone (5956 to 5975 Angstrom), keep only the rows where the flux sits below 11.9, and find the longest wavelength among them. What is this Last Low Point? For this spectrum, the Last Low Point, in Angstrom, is 5962.91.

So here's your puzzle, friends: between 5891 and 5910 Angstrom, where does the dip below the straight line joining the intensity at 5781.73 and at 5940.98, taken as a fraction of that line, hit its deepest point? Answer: 5894.65 Angstrom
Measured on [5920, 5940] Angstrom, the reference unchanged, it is 5921.86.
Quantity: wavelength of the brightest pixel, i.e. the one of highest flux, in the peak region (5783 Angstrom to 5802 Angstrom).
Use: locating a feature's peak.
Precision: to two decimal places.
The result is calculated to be 5795.06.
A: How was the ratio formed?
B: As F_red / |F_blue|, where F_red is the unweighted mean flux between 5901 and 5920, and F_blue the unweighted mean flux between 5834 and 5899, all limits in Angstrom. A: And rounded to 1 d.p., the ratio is 1.0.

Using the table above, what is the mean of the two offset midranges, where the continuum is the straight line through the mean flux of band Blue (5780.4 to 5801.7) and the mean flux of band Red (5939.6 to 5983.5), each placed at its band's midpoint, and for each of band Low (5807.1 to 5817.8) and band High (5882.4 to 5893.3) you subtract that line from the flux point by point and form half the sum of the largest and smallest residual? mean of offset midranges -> -2.7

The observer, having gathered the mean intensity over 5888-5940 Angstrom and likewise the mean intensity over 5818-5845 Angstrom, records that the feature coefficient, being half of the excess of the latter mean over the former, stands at 1.7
